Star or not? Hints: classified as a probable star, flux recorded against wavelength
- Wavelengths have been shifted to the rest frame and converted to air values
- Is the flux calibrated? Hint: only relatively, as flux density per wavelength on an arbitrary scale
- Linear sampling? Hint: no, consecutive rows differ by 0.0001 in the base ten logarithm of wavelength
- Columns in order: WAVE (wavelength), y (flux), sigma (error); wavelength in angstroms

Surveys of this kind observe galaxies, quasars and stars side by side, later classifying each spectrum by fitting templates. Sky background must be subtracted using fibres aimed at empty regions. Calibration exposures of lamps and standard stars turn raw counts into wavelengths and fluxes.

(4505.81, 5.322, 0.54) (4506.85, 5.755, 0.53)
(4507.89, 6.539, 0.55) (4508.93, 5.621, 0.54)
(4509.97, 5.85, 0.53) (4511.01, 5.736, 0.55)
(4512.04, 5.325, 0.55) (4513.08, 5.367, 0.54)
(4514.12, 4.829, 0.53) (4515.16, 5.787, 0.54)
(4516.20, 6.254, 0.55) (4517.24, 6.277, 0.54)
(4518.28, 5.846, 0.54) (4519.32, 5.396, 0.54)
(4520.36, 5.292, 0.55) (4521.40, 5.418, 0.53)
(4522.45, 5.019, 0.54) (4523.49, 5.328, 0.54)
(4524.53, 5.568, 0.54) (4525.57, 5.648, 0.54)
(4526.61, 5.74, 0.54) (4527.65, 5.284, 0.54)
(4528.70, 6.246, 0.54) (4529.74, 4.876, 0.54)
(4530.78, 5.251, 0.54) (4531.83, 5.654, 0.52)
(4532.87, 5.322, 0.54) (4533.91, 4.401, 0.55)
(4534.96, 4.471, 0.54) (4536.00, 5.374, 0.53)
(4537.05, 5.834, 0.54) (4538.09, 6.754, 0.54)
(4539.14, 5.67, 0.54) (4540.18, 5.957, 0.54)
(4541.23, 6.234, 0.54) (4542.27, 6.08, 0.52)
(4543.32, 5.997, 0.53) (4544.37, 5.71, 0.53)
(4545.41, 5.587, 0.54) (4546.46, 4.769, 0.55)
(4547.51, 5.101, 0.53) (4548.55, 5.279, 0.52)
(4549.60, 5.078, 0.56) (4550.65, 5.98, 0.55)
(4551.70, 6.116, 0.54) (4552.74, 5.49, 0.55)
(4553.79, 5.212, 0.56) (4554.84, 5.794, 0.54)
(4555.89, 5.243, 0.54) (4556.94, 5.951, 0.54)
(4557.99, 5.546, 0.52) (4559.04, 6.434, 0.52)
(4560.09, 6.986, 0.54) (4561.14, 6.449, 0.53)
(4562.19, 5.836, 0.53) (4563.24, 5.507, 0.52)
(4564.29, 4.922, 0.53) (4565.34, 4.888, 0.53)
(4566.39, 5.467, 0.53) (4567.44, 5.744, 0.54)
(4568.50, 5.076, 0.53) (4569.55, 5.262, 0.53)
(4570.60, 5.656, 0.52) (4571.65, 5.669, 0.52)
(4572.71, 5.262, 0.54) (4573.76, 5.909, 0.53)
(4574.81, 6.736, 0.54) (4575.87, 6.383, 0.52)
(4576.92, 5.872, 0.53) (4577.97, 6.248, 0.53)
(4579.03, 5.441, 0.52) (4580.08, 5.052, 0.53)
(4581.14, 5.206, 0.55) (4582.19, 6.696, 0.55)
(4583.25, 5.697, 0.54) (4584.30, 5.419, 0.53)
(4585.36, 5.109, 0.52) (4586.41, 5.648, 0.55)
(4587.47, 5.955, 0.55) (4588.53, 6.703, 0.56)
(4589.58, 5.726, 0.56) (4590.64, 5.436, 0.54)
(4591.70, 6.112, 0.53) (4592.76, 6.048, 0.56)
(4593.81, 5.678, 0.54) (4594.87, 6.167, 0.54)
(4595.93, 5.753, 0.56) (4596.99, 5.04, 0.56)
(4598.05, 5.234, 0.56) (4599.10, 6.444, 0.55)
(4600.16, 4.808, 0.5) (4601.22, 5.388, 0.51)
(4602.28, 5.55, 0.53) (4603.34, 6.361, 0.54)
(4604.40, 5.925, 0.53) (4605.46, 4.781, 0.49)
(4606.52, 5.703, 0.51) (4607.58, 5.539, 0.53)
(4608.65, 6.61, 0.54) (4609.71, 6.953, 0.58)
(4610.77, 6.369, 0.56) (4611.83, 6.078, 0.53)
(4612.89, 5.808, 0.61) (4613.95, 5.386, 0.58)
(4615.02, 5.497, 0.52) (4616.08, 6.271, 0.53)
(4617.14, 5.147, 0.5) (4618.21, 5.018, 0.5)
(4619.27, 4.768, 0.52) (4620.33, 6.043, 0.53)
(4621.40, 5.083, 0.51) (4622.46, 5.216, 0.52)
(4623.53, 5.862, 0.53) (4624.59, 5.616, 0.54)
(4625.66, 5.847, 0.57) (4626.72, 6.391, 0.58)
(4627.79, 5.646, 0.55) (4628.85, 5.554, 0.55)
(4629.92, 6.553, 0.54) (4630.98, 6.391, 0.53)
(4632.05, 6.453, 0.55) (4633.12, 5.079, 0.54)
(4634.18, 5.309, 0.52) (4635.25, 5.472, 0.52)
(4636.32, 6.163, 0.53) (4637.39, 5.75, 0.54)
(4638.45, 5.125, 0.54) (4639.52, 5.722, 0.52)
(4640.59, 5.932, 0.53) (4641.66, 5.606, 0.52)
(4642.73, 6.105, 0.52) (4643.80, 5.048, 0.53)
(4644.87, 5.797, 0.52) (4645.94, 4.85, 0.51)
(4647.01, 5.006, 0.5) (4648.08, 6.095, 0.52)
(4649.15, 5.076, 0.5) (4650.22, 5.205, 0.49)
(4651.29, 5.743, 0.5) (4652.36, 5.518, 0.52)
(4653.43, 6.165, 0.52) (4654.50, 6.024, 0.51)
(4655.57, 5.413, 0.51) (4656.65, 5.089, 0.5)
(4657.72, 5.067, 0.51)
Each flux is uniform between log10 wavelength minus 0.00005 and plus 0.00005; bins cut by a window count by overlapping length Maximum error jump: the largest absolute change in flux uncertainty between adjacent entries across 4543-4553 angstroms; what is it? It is 0.04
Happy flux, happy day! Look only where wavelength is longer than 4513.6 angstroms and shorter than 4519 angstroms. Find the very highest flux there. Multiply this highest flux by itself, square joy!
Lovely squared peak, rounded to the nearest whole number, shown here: 39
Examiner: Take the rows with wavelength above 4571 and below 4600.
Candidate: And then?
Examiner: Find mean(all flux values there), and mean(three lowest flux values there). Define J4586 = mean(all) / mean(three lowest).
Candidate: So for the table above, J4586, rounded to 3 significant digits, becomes 1.14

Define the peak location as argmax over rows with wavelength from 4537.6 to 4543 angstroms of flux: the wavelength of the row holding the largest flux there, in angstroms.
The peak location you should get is 4538.09 angstroms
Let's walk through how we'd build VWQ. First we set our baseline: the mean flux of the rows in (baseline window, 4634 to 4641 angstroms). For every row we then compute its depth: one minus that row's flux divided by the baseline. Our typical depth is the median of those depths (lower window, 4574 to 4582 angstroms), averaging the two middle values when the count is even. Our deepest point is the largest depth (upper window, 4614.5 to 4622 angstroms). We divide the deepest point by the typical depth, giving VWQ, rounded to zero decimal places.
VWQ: -4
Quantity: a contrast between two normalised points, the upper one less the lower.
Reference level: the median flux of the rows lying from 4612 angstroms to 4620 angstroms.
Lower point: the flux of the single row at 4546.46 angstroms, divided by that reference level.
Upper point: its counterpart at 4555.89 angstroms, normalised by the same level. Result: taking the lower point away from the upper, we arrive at 0.09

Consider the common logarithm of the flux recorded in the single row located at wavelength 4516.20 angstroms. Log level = 0.80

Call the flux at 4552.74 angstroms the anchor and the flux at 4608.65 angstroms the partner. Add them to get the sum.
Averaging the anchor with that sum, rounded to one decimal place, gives 8.8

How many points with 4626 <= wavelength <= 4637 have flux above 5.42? 8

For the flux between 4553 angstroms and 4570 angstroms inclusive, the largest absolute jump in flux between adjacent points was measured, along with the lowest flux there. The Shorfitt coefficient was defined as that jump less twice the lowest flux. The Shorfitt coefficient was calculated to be -8.9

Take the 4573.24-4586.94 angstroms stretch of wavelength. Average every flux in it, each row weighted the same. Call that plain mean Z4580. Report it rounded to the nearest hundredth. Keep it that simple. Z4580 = 5.80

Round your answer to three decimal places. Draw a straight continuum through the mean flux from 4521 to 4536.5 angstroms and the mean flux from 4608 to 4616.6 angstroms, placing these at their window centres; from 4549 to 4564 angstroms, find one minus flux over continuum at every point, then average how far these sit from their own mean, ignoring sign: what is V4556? 0.075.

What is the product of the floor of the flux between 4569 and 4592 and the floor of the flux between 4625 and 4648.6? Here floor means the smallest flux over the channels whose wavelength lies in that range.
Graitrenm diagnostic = 24.5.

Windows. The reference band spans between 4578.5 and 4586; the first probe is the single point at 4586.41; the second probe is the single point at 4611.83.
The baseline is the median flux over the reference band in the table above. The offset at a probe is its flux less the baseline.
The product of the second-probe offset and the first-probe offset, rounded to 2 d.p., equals 0.15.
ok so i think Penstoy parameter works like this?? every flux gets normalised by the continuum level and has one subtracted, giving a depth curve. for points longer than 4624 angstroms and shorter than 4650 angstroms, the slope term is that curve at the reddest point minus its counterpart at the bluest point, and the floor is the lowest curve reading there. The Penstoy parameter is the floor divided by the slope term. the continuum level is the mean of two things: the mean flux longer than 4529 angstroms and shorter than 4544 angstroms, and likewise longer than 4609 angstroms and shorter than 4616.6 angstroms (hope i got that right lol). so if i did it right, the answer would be 1.8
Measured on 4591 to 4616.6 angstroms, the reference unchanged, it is -6.5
